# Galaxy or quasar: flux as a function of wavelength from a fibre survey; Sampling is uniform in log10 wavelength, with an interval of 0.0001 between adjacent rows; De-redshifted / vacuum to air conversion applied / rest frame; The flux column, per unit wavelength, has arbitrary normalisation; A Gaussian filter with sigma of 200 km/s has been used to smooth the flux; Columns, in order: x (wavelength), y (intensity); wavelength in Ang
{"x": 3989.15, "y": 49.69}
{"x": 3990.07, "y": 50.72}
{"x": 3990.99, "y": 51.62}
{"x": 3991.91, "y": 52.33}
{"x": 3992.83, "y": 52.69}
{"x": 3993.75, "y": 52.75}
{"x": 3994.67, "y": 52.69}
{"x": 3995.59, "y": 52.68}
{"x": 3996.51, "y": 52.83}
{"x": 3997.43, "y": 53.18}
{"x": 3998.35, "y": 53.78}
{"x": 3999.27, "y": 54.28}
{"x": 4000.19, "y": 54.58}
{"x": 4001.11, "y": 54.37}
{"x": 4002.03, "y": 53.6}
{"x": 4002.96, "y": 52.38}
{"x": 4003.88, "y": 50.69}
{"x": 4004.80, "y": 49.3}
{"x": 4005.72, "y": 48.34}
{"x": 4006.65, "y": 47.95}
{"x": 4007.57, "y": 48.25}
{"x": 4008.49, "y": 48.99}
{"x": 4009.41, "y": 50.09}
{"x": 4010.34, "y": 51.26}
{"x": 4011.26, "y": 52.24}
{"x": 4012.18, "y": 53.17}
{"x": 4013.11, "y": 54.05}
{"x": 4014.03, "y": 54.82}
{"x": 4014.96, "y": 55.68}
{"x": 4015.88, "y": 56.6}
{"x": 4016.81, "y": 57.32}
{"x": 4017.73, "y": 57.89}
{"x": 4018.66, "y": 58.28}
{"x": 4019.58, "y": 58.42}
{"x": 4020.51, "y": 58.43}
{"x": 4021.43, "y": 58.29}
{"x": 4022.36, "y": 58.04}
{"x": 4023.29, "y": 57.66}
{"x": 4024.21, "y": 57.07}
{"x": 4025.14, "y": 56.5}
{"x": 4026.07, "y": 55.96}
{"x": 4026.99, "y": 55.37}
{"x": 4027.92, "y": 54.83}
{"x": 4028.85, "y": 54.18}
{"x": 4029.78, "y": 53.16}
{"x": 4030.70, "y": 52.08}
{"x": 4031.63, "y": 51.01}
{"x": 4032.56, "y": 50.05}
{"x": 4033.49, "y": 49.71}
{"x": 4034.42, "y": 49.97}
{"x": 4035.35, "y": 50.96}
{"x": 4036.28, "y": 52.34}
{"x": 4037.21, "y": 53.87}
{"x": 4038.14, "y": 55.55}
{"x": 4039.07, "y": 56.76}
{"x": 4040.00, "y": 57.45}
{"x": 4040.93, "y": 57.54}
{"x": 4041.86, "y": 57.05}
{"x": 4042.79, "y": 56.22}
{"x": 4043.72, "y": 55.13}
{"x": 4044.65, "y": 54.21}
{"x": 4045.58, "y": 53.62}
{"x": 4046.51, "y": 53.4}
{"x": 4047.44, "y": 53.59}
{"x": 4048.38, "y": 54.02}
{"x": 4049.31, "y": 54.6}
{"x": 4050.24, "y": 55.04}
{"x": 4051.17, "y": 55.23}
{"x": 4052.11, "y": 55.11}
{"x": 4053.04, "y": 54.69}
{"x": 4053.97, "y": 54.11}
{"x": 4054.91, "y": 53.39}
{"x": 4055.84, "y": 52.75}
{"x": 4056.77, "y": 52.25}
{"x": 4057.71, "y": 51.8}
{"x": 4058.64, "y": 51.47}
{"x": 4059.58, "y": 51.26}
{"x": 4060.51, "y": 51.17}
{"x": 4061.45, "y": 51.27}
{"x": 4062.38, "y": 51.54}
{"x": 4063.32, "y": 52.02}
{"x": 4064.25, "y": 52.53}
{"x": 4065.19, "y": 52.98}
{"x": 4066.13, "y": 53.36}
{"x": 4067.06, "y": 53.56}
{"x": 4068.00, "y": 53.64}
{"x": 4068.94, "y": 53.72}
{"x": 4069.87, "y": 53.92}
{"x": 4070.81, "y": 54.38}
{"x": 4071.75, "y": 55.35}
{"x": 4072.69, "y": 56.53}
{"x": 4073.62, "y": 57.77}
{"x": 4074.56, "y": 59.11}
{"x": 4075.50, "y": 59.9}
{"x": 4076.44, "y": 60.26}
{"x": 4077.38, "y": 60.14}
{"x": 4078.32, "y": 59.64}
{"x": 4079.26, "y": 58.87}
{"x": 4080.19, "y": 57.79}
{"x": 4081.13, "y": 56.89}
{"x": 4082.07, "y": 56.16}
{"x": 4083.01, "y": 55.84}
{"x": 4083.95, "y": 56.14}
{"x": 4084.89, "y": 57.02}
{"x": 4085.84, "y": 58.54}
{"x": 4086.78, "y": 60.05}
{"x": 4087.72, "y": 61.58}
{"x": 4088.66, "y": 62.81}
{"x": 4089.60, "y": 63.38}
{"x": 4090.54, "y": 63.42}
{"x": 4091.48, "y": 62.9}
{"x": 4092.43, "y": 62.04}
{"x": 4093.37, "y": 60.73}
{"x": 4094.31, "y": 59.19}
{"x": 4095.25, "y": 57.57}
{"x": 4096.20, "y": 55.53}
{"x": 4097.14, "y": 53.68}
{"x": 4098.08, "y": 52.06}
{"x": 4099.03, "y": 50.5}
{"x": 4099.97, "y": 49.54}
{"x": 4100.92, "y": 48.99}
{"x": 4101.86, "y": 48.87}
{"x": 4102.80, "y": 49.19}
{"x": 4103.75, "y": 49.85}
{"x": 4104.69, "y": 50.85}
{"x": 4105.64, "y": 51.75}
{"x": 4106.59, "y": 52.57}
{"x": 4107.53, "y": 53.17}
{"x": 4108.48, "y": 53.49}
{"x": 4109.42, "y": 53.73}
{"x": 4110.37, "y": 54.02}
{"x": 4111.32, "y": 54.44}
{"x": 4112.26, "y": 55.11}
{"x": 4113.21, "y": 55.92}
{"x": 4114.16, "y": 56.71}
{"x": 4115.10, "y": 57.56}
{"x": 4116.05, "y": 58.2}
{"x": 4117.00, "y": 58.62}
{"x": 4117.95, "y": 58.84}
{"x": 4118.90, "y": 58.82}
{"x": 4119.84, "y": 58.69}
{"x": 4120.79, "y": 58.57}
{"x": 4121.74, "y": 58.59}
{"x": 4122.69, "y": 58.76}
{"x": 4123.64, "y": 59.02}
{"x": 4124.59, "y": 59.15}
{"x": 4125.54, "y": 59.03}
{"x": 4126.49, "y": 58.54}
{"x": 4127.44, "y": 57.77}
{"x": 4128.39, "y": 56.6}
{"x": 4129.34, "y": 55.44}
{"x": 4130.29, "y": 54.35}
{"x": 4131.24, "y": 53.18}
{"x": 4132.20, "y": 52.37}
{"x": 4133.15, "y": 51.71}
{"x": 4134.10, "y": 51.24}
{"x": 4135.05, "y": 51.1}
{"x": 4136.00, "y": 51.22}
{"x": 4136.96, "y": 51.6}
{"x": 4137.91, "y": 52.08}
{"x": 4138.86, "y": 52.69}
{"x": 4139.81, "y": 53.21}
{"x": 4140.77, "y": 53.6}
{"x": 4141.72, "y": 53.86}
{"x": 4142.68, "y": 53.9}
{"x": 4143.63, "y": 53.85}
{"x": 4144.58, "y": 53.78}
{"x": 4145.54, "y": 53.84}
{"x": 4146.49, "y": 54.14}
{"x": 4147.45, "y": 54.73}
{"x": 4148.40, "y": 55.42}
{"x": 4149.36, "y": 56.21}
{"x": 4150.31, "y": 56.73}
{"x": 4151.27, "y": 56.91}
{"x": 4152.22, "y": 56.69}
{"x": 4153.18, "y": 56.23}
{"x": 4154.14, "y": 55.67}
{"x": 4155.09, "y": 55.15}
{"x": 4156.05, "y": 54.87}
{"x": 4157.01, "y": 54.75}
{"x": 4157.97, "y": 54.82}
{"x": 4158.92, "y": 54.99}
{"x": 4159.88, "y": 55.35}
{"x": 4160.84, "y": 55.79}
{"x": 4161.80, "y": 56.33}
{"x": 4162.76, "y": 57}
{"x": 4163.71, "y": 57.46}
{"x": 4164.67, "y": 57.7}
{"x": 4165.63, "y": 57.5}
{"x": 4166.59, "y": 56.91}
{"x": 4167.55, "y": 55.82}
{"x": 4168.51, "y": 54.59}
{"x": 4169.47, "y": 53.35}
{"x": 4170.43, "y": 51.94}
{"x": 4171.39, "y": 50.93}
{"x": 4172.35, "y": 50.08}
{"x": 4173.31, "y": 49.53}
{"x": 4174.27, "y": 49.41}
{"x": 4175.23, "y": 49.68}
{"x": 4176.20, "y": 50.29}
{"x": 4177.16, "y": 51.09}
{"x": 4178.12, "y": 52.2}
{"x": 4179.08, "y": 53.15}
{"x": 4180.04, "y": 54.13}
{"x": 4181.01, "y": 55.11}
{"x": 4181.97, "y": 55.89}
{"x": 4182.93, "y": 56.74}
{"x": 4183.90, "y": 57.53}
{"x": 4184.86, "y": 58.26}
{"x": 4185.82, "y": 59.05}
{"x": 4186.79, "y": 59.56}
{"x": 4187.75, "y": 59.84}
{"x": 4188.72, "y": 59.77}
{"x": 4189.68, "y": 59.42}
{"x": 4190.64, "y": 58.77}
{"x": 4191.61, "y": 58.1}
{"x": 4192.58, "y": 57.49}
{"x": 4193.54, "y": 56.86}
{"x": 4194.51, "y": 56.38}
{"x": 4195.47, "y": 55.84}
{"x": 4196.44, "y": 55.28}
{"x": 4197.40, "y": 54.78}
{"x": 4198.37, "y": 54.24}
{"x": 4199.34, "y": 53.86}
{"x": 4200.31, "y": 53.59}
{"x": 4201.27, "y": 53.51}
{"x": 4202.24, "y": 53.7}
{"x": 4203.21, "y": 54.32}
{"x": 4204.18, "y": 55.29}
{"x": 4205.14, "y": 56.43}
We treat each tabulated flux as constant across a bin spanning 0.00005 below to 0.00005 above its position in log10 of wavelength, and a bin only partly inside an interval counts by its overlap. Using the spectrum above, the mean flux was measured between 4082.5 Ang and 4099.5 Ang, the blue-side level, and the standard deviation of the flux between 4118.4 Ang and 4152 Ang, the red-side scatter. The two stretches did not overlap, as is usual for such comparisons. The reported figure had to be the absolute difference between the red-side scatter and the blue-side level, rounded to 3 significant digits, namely 55.8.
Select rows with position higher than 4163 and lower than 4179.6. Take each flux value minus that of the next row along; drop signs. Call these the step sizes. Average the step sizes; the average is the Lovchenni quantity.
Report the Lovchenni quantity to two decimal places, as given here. 0.77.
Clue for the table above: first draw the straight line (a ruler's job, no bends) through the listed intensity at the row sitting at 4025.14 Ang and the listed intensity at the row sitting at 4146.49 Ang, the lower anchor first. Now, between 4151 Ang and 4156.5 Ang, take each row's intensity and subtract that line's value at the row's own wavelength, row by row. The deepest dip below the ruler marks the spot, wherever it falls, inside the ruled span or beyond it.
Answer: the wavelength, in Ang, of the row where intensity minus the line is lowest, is 4156.05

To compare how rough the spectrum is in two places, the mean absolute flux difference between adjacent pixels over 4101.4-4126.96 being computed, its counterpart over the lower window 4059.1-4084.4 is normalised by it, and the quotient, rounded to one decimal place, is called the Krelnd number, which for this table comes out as 1.2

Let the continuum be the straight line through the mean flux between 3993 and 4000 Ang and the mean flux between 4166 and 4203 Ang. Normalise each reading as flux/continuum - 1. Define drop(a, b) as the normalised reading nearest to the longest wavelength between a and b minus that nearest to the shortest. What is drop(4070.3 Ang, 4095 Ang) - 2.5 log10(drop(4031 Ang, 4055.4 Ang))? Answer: 3.6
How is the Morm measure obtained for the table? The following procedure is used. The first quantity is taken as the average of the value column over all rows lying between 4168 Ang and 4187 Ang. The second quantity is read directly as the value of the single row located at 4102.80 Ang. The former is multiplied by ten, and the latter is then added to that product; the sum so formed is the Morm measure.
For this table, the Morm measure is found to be 585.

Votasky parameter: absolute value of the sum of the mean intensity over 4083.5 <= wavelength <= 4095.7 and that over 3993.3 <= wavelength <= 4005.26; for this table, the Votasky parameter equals 113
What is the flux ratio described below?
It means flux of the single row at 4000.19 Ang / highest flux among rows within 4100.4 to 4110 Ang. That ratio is 1.02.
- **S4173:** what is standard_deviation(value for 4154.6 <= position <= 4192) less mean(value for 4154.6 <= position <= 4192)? -52.1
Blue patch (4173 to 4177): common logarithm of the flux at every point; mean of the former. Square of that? 2.88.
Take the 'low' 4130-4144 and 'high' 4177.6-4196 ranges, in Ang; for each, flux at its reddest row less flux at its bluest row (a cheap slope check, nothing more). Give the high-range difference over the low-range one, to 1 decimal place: -7.3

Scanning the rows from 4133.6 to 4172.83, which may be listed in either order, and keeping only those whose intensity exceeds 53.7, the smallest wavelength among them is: 4141.72 Ang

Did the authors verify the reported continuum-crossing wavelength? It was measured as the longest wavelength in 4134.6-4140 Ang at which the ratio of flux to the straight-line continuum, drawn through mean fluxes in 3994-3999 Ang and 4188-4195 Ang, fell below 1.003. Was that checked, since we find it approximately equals 4139.81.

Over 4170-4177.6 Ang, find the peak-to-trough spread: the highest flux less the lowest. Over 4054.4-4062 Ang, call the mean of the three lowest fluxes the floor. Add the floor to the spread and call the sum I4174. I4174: 54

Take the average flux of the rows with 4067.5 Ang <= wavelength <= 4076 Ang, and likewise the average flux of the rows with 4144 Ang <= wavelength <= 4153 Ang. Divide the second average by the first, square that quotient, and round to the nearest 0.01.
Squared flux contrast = 0.98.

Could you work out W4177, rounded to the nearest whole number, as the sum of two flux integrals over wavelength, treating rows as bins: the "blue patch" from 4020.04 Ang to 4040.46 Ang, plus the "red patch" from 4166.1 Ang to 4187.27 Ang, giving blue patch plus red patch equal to 2253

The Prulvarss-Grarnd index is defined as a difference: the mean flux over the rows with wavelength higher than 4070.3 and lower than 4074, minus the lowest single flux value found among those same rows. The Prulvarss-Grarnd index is 1.6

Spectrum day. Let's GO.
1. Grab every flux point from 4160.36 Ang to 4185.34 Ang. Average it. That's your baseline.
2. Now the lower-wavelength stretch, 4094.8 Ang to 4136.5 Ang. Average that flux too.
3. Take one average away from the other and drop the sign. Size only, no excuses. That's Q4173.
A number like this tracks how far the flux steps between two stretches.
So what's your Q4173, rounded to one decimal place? 0.5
